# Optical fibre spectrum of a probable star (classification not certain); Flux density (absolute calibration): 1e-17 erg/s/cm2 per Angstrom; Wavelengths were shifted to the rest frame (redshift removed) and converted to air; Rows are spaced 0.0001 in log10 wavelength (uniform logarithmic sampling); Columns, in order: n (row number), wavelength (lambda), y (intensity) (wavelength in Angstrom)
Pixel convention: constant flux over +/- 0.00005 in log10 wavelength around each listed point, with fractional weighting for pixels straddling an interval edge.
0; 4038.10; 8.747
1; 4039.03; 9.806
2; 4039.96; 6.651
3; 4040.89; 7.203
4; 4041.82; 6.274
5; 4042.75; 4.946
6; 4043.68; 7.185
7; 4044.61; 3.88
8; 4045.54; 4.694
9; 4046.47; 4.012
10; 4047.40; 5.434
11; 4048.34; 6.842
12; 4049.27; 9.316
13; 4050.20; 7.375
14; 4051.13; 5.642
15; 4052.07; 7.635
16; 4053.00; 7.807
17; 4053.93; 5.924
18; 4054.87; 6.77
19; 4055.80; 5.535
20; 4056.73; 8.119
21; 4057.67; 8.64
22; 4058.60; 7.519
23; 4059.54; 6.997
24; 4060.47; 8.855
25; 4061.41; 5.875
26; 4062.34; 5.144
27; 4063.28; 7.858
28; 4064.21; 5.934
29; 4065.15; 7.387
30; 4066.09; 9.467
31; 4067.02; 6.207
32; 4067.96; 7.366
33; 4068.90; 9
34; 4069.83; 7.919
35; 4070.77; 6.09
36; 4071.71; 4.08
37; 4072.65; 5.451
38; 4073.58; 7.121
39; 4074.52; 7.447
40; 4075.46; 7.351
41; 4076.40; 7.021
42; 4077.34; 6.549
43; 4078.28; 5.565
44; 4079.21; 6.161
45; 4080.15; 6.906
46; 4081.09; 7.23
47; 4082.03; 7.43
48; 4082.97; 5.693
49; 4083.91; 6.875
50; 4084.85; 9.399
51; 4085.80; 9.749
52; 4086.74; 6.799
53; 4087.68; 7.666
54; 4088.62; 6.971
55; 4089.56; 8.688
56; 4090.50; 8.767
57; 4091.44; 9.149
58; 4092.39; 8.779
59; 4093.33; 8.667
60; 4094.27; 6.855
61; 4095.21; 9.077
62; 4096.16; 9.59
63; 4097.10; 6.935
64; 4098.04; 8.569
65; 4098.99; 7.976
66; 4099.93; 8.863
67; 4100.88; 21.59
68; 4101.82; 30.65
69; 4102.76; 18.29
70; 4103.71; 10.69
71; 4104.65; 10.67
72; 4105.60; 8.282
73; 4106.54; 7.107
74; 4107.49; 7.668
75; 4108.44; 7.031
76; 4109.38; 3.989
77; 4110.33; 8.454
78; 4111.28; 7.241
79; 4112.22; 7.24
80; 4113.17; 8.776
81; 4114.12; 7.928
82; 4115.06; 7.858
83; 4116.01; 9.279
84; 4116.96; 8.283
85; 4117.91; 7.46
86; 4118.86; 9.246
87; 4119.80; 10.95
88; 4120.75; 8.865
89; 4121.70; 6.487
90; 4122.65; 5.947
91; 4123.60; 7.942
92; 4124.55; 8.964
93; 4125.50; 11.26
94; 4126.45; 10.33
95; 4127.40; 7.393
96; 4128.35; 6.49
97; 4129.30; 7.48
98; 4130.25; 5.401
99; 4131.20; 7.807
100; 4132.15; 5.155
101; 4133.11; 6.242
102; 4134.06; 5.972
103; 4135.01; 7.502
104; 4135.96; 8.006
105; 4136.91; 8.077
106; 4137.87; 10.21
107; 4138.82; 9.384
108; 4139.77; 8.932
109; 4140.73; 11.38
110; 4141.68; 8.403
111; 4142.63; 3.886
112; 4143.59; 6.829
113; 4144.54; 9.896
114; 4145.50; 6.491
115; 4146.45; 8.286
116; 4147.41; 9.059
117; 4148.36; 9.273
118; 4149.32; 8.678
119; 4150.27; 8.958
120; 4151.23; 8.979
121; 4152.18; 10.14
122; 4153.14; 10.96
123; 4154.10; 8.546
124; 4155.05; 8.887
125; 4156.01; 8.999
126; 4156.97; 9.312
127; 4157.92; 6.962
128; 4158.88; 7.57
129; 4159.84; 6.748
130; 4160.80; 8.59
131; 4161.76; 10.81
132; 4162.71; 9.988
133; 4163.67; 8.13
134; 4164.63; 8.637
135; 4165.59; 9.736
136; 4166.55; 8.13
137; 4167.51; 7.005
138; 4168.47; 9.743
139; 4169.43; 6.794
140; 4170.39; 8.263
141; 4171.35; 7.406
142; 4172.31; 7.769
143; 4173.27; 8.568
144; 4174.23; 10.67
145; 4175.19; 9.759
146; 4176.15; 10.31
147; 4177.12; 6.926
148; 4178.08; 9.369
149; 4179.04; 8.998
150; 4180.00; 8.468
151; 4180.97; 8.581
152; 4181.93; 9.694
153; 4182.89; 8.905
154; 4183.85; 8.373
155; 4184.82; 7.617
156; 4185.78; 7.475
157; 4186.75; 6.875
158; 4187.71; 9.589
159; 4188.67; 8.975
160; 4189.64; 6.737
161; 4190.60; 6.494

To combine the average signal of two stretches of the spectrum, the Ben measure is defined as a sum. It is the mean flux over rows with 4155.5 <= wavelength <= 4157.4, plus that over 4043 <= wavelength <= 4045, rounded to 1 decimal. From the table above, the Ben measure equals 14.7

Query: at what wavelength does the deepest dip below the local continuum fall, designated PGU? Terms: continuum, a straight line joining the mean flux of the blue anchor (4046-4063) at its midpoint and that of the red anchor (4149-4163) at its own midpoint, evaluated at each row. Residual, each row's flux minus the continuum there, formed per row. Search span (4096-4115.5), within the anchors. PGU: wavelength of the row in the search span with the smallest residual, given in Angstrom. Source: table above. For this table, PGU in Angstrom 4109.38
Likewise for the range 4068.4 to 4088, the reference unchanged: 4071.71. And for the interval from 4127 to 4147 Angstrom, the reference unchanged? 4142.63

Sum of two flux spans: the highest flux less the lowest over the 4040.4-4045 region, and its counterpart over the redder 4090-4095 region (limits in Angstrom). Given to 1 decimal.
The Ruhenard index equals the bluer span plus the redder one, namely 5.6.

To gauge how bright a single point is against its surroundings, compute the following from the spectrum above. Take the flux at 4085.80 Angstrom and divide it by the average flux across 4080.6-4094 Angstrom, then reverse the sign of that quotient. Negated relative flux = -1.2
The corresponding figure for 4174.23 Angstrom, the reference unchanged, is -1.3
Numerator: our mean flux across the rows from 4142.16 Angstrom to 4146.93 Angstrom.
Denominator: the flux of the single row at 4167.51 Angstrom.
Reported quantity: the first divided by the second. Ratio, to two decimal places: 1.01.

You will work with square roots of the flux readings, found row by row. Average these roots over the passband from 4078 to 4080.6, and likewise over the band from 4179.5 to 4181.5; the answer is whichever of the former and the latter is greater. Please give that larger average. 2.92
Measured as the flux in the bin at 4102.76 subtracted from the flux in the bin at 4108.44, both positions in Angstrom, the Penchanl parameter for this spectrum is -11.3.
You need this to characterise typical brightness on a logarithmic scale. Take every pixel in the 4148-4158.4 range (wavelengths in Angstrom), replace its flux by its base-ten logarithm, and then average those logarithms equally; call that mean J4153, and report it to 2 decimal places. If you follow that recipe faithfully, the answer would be 0.95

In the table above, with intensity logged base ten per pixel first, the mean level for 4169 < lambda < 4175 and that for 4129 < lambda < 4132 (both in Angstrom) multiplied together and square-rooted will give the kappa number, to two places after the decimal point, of 0.87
